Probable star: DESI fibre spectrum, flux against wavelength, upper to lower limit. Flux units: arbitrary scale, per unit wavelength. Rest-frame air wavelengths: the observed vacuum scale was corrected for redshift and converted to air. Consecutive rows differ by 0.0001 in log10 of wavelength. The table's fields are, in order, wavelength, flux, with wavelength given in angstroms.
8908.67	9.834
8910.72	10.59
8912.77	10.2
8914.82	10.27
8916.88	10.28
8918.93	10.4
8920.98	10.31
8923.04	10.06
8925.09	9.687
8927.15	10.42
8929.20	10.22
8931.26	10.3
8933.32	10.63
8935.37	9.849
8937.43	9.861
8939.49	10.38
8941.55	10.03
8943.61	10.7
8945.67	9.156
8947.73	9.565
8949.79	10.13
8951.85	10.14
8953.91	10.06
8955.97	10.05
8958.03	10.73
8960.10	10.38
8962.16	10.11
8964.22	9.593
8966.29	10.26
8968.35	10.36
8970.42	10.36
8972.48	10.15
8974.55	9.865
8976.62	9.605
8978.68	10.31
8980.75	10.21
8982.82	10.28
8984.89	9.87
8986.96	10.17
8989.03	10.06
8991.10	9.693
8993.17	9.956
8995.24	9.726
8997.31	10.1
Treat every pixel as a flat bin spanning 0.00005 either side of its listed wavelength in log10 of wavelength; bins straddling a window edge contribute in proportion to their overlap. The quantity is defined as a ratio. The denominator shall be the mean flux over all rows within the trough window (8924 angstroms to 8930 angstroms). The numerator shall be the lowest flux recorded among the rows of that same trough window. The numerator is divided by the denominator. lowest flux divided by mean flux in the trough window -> 0.958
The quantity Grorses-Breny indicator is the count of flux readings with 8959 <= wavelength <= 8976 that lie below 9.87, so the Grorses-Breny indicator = 2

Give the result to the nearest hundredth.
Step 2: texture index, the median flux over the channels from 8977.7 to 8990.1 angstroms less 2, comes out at 8.19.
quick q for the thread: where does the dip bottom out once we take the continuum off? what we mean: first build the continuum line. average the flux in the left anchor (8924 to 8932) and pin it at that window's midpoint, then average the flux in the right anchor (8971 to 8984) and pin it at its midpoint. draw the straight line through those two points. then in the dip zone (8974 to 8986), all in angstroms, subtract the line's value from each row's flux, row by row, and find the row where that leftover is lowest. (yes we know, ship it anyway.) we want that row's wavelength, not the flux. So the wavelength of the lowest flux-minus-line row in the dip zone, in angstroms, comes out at 8976.62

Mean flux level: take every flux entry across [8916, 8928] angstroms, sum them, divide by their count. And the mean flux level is 10.19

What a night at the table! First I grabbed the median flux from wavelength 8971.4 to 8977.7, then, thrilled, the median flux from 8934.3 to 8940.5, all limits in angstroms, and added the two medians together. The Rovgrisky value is 19.7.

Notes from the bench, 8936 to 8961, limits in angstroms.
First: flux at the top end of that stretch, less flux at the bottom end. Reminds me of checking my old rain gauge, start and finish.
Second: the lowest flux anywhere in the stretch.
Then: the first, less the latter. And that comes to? -8.64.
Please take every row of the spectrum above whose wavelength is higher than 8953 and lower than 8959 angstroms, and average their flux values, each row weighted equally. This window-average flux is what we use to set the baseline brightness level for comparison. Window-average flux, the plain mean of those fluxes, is 10.3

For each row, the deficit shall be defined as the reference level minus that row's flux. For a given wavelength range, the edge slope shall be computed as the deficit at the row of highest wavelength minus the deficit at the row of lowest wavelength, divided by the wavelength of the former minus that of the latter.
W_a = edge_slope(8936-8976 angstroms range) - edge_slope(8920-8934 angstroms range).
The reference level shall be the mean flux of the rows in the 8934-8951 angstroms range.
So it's 0.026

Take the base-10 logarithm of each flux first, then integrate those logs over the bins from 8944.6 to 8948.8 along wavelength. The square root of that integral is 2.0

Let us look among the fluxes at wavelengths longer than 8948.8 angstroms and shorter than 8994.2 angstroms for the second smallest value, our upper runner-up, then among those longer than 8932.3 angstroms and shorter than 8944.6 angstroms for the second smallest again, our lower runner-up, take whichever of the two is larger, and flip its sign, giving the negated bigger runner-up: -9.86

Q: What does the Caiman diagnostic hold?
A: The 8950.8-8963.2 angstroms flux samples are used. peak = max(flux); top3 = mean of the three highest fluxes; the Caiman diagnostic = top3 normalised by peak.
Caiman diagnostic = 0.971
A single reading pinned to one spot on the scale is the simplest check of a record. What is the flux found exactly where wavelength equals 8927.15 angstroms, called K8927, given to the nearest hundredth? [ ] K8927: 10.42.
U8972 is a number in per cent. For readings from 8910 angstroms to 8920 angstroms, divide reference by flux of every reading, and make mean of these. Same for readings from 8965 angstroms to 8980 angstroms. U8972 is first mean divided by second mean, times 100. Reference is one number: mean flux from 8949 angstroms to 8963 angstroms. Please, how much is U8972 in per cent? 98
